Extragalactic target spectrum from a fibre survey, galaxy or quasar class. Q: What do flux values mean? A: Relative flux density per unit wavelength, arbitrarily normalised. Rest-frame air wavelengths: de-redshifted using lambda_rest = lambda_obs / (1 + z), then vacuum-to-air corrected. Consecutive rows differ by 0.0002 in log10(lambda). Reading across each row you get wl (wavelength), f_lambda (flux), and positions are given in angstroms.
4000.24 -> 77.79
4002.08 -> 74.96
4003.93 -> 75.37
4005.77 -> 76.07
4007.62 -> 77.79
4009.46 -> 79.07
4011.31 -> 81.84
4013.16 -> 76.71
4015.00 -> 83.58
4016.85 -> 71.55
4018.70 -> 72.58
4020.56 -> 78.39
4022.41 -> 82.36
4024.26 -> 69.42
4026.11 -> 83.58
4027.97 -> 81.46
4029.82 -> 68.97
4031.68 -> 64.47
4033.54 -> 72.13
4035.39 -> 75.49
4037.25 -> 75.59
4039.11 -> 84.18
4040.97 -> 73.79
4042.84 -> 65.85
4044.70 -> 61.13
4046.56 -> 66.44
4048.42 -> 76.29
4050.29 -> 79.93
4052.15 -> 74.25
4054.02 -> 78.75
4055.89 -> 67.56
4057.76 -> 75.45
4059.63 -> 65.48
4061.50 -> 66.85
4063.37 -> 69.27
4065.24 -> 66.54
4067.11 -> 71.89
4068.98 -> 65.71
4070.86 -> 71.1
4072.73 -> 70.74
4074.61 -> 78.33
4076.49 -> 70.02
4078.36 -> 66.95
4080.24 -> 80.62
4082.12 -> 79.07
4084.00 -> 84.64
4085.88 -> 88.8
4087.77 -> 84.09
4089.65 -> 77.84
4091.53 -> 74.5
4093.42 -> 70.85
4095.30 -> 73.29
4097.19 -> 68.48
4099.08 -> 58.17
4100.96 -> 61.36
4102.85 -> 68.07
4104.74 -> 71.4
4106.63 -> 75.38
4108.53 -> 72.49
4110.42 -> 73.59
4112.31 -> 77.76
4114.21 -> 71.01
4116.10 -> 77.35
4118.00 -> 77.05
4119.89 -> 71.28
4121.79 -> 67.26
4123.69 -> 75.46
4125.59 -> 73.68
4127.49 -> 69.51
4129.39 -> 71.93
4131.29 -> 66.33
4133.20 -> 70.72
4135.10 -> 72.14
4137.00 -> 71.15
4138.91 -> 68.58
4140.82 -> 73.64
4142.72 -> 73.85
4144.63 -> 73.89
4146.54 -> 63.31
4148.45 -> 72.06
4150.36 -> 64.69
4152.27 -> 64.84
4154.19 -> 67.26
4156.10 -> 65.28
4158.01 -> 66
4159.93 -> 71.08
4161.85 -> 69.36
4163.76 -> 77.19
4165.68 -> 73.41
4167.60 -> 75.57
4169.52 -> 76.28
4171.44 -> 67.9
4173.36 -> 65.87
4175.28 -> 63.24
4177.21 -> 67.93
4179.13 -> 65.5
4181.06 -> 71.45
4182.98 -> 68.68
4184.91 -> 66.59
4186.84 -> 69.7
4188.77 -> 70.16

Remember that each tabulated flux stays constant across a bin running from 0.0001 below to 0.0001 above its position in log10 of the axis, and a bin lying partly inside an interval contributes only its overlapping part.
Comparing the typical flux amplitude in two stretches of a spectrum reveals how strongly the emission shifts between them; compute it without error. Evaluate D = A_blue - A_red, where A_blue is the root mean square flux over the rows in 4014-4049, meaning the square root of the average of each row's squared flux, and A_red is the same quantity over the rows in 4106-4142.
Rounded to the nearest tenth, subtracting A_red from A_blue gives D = 1.9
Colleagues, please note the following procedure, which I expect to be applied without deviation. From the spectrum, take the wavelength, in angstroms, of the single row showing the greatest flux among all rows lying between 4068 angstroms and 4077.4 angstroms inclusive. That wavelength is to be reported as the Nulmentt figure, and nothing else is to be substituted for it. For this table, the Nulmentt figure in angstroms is 4074.61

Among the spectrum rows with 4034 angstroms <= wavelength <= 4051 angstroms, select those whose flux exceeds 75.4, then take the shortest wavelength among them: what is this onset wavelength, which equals 4035.39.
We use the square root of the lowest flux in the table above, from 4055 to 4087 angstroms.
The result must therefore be 8.09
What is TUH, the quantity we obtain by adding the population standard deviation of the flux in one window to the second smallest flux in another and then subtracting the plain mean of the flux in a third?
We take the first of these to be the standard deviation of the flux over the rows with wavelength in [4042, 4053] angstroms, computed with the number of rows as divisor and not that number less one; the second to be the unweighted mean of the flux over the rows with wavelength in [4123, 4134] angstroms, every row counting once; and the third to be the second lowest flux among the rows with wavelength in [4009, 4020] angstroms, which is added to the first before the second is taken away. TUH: 8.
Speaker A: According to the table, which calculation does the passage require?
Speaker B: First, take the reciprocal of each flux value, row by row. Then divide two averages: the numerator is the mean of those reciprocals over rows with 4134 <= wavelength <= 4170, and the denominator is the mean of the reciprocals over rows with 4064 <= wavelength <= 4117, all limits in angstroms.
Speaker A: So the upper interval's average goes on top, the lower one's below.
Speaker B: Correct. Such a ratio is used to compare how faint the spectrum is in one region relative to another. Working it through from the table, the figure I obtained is 1.03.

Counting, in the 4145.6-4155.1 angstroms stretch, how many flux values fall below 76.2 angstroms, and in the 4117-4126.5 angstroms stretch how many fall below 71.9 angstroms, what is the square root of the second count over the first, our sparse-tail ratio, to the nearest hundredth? 0.63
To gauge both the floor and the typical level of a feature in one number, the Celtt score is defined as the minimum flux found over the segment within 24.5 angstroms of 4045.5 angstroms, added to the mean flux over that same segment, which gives 134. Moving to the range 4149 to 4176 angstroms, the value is 132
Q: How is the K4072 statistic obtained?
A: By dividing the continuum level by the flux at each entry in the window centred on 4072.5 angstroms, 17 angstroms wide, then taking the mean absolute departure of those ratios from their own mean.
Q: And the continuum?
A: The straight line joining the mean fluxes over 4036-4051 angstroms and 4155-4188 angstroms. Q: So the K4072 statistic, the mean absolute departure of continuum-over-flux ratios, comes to 0.051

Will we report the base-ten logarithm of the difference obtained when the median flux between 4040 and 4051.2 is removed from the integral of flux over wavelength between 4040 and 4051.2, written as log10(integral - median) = 2.86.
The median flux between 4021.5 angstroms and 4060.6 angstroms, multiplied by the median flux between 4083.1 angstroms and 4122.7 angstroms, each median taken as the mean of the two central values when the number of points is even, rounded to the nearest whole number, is 5442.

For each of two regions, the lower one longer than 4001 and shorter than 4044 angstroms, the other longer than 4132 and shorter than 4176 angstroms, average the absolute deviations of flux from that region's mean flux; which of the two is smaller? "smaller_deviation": 3.7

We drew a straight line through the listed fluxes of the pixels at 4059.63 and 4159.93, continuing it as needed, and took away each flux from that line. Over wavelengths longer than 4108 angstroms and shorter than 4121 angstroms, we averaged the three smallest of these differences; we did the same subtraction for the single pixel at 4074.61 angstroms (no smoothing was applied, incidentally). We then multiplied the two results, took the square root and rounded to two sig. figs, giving 10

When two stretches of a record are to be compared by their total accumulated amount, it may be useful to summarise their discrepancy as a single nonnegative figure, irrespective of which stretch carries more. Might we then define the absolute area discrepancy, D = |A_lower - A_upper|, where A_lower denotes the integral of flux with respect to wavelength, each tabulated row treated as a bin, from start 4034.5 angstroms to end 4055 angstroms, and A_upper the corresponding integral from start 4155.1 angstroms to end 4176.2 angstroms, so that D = 32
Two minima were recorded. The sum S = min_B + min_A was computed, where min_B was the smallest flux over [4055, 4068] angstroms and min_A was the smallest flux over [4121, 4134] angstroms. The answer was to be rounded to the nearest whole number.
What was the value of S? 132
